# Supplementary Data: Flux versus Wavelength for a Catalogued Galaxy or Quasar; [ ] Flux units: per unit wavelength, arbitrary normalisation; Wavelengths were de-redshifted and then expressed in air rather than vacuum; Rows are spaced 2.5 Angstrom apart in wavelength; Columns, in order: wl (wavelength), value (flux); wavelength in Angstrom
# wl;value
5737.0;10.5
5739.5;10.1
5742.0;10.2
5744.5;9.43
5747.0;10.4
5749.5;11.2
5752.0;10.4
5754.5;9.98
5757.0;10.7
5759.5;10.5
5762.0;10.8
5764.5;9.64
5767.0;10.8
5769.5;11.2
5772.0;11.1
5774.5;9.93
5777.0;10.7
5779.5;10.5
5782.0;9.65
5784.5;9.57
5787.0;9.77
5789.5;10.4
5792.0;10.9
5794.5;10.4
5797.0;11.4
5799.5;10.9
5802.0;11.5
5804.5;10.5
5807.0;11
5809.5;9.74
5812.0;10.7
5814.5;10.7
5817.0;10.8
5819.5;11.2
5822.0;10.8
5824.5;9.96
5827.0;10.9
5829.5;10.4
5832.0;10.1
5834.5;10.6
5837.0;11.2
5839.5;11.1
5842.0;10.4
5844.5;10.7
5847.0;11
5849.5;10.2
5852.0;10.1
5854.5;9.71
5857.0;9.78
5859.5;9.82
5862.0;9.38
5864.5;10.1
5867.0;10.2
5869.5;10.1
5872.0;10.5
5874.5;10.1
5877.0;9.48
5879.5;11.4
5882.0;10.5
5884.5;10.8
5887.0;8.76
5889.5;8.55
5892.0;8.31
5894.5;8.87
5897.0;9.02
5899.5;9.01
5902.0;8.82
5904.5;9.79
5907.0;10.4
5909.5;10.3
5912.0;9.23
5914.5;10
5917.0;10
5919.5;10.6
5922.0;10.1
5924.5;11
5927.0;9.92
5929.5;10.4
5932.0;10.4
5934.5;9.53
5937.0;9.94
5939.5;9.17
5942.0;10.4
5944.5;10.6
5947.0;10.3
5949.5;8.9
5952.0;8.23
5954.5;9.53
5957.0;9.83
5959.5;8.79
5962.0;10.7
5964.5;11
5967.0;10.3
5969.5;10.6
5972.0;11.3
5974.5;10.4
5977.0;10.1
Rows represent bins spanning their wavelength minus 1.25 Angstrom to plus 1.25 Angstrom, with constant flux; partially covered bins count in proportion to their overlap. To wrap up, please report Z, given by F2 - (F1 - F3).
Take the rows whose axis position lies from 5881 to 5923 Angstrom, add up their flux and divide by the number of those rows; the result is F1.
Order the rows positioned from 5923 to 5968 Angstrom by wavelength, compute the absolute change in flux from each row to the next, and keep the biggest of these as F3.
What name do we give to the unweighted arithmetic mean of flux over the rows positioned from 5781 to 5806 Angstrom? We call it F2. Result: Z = 2.8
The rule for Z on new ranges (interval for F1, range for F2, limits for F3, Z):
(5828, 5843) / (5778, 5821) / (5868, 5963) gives 2.0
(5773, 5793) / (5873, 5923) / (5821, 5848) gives 0.5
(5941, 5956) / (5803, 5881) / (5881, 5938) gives 2.8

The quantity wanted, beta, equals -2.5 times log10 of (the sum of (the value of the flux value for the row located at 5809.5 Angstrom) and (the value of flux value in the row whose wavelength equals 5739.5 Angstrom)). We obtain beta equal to -3.244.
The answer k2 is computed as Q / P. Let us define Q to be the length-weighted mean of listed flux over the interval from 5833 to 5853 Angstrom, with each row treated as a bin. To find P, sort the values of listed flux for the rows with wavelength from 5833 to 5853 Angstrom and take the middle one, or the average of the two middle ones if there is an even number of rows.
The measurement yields 1.00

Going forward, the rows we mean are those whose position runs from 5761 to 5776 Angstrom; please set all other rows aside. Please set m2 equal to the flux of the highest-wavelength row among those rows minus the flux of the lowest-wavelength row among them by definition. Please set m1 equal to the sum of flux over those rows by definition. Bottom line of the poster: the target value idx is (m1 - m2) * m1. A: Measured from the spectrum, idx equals 4084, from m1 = 63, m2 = -0.9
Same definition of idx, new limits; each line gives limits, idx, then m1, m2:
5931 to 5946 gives 3593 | 60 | 0.2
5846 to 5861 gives 3745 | 61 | -1.2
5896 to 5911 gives 3214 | 57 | 1.3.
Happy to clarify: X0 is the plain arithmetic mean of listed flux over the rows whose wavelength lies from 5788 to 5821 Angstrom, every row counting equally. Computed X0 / 10.8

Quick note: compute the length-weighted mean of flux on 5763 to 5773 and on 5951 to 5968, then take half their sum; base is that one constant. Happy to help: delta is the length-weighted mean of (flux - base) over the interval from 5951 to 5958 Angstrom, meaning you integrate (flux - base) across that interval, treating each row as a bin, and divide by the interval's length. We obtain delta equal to -1.0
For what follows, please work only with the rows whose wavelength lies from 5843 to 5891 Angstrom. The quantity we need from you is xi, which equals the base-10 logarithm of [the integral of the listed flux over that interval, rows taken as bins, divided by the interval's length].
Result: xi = 1.002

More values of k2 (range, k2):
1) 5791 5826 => 1.00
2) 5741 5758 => 0.99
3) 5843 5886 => 1.01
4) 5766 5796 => 1.00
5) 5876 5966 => 0.99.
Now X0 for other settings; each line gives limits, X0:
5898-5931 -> 10.0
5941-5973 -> 10.0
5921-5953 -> 9.9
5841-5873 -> 10.2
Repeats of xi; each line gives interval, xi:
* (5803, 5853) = 1.026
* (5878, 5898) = 0.979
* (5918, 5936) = 1.012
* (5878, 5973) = 0.994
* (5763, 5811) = 1.022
